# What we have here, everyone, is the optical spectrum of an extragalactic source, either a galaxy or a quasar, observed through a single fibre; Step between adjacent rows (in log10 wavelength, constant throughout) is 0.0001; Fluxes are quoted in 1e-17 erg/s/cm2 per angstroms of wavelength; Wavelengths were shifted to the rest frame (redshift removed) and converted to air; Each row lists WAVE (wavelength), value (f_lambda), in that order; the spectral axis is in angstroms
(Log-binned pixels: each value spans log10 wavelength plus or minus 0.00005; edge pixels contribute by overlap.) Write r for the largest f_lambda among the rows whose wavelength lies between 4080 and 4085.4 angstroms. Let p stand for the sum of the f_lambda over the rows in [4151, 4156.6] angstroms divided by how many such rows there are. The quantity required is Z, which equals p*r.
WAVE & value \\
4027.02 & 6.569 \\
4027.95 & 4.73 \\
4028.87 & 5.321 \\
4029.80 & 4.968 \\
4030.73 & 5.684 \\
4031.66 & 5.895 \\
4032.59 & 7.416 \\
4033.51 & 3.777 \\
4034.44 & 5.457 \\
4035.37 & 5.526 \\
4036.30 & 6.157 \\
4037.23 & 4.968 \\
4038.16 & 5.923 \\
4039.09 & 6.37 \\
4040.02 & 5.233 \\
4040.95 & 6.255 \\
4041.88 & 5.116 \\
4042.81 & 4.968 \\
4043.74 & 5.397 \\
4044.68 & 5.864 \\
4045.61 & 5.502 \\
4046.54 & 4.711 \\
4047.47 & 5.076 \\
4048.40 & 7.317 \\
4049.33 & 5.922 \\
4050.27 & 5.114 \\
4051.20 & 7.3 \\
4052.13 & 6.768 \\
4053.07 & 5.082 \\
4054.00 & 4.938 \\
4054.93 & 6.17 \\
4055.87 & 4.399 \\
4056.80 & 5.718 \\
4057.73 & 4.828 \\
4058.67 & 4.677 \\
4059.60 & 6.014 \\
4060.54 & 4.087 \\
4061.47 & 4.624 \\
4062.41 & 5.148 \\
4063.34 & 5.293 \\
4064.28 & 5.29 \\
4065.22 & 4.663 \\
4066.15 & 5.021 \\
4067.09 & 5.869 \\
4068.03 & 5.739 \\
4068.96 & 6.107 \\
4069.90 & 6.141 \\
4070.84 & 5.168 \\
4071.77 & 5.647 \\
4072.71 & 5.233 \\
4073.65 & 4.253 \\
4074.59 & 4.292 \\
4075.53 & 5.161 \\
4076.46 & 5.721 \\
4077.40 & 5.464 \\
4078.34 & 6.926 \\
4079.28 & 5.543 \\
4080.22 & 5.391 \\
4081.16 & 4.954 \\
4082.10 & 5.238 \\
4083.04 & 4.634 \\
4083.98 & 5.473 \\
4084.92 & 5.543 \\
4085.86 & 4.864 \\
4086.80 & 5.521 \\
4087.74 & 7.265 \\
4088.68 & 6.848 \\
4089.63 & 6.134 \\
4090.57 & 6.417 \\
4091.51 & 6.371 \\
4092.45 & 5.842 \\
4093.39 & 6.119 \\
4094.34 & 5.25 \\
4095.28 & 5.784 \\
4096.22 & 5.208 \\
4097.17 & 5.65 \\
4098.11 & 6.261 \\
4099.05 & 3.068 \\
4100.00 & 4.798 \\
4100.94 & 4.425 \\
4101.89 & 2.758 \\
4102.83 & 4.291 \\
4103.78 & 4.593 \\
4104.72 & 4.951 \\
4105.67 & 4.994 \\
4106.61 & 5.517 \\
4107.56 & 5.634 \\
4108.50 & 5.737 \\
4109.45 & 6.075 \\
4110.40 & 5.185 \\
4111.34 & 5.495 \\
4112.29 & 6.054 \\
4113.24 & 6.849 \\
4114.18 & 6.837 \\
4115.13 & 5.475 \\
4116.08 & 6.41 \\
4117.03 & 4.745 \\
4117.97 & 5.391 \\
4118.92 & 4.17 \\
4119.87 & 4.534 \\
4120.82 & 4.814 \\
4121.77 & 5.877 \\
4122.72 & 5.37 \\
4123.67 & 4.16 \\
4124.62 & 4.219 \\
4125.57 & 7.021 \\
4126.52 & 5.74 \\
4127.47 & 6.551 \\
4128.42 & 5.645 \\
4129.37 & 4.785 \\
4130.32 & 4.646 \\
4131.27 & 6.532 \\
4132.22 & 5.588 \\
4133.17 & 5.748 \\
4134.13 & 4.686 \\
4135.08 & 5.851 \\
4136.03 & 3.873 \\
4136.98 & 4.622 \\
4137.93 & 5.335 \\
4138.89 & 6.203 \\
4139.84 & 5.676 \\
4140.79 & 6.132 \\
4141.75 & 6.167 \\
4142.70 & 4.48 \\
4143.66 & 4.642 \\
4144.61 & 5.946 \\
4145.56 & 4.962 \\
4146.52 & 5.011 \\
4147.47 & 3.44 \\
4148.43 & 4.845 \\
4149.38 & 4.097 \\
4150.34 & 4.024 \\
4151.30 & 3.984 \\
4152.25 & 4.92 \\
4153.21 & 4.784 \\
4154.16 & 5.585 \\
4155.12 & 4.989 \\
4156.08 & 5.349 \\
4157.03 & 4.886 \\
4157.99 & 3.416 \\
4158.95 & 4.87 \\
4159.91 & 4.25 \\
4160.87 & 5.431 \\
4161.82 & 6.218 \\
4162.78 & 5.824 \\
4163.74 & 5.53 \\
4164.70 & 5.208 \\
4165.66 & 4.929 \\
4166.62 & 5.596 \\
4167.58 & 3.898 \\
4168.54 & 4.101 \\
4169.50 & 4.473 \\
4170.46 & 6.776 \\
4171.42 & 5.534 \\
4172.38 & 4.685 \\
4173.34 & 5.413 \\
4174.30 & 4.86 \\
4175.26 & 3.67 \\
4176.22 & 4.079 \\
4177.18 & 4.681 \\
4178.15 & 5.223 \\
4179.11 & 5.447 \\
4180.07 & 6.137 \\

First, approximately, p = 4.94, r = 5.543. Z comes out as 27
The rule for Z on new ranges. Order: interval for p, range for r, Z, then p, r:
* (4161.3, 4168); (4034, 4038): 33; 5.31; 6.157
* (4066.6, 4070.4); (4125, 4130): 42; 5.96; 7.021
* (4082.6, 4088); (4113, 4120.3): 38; 5.55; 6.849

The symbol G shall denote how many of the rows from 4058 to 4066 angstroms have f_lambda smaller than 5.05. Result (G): 4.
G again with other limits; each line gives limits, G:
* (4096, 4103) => 5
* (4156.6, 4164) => 4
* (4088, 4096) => 0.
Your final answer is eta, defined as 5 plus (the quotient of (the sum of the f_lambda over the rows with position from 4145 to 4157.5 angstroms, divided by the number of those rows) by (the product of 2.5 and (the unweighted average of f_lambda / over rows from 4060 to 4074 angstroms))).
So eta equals 5.36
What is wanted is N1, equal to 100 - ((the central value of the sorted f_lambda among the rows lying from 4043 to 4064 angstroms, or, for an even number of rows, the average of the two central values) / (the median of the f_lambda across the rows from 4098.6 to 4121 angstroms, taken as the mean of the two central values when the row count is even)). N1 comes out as 98.97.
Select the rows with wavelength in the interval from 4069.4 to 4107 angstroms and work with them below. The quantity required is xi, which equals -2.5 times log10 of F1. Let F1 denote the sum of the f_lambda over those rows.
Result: -5.8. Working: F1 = 214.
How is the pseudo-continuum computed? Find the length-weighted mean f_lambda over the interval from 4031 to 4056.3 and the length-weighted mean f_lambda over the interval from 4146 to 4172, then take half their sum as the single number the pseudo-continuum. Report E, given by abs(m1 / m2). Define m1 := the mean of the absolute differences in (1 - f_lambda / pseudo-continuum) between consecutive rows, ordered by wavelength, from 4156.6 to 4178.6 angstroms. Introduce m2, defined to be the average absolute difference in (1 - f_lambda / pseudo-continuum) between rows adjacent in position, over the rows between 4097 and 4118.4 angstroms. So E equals 1.0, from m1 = 0.157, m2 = 0.156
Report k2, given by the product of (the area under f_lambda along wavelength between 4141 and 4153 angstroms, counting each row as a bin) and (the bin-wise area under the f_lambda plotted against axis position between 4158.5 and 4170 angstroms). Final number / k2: 3290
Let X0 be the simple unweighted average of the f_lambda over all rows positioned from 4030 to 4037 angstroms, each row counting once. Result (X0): 5.7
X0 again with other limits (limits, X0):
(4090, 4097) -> 5.9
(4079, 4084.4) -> 5.2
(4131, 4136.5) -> 5.4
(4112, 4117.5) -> 6.1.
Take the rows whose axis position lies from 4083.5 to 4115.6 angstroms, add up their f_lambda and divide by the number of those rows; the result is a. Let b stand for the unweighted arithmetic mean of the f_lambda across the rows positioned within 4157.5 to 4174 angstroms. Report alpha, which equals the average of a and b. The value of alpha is 5.29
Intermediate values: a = 5.51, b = 5.1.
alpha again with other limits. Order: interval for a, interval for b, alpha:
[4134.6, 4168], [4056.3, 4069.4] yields 5.11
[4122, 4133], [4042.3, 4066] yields 5.44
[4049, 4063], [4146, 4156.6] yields 5.01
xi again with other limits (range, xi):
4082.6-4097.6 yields -4.9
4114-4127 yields -4.7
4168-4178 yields -4.2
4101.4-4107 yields -3.6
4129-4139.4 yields -4.4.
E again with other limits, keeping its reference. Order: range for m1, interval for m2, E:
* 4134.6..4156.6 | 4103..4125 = 1.2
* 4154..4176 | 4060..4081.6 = 1.6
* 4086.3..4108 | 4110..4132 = 0.9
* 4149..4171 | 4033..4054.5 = 0.8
